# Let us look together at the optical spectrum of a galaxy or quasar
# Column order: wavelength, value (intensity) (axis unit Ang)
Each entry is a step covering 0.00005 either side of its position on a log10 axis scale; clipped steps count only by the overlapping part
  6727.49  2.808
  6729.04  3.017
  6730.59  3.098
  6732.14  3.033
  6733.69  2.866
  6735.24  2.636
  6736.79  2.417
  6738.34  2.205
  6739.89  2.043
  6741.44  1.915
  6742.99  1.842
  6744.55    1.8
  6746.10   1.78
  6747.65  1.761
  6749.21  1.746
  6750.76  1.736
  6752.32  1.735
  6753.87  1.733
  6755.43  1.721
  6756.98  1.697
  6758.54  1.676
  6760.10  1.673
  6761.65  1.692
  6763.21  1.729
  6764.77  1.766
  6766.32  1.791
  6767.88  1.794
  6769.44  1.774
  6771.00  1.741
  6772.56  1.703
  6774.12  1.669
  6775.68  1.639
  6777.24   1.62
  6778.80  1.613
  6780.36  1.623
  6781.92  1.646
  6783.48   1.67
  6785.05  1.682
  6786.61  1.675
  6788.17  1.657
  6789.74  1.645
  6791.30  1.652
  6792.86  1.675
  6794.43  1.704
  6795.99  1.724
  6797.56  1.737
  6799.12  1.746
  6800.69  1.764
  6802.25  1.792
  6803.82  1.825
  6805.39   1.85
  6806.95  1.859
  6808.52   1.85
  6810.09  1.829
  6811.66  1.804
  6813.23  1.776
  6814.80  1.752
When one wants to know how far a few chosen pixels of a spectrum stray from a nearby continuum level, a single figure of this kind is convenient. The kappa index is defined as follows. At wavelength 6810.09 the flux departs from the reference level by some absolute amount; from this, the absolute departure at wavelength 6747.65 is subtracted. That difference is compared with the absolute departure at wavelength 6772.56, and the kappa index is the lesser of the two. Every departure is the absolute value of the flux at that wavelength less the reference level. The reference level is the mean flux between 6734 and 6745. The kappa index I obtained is -0.07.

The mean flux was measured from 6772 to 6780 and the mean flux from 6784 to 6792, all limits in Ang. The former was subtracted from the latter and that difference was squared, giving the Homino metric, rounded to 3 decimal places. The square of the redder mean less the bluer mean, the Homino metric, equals 0.000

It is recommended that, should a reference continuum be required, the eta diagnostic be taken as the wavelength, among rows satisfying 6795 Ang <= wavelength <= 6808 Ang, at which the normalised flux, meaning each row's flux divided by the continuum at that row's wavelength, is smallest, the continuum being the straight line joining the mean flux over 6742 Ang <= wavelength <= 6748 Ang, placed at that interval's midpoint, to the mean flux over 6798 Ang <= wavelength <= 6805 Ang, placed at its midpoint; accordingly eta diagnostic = 6795.99 Ang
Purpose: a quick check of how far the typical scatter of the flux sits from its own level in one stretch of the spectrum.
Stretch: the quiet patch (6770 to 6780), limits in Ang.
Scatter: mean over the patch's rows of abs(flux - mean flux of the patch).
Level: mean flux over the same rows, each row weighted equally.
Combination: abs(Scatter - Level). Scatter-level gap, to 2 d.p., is 1.62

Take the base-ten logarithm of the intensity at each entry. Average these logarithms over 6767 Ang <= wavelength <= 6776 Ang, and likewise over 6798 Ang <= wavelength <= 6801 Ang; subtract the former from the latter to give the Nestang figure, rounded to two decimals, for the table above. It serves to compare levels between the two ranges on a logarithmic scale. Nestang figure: 0.01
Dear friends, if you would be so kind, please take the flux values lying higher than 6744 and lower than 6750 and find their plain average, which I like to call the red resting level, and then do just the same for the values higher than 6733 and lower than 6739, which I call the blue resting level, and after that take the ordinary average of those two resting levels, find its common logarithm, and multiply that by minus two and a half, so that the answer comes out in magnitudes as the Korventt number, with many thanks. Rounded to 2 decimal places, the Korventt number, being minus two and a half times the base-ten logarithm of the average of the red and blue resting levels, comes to -0.83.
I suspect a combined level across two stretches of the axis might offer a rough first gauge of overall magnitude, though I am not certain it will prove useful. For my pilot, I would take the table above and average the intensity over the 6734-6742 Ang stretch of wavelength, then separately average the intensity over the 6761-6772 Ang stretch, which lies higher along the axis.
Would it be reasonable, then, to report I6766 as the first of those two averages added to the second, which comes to 4.0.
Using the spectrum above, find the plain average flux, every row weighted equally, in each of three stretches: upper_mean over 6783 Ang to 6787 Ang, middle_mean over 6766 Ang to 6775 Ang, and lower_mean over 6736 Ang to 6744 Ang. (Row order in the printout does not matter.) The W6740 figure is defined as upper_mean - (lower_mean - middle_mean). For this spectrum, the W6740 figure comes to 1.34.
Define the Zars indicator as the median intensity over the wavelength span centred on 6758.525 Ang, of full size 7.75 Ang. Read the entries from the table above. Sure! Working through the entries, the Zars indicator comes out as 1.69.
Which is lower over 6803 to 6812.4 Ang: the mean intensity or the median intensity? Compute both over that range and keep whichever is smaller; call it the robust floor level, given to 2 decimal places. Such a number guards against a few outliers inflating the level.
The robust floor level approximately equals 1.84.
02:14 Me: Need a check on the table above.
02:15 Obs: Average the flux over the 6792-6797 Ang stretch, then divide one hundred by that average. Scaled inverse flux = 59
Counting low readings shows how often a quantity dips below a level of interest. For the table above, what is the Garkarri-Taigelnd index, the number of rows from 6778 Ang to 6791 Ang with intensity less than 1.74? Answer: 8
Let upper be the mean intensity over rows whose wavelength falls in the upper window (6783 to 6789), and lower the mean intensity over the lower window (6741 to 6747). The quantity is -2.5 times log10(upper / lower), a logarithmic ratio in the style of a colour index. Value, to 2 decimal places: 0.10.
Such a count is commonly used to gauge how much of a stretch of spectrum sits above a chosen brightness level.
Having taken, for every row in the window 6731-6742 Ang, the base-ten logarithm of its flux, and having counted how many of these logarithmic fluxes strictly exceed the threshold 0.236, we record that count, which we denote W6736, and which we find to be 7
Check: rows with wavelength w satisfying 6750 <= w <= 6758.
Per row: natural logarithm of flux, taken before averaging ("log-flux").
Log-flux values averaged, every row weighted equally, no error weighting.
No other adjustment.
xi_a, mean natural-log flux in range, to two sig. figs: 0.54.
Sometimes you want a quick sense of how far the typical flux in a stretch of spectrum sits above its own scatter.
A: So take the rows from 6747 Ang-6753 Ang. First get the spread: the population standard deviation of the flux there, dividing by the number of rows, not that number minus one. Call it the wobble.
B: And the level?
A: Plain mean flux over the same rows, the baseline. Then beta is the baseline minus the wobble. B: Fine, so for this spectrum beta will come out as 1.73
